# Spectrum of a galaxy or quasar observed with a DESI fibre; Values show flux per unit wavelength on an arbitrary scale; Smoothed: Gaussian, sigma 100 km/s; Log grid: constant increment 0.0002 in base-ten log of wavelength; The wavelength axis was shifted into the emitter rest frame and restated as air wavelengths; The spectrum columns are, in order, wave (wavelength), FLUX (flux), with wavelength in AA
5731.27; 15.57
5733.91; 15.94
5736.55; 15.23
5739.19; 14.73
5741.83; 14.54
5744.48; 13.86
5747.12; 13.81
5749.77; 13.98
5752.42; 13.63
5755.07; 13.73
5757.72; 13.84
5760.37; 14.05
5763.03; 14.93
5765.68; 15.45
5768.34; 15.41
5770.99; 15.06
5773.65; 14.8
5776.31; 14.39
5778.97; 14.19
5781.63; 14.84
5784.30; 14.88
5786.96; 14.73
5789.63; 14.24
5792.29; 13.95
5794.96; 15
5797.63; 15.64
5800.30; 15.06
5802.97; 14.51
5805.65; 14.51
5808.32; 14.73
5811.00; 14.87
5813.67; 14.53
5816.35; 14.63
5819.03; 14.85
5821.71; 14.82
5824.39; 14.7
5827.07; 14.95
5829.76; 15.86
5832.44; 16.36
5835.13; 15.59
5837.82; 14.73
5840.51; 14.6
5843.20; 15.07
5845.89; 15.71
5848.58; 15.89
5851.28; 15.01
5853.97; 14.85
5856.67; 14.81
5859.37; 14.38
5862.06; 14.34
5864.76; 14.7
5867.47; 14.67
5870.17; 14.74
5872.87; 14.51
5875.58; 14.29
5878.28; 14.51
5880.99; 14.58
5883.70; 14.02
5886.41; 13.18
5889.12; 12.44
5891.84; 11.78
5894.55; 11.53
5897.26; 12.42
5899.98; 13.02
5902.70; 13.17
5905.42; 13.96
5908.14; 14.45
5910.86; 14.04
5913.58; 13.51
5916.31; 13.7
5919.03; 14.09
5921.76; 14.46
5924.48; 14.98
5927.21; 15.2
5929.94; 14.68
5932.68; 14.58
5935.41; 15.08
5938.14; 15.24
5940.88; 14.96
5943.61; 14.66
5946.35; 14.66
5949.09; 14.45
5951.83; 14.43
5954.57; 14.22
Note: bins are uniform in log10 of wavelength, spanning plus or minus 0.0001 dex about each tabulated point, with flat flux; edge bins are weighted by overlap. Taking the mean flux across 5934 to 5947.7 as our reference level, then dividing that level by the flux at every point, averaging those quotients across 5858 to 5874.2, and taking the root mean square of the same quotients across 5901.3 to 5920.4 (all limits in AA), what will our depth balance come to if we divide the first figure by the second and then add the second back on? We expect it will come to 2.03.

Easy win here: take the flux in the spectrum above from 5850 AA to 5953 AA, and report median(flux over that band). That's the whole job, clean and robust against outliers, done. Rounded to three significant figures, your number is 14.5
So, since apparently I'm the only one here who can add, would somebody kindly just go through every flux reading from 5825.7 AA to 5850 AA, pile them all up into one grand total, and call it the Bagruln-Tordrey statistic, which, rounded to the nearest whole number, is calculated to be 139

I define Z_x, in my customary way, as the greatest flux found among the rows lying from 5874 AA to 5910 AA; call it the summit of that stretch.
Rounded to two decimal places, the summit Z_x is 14.58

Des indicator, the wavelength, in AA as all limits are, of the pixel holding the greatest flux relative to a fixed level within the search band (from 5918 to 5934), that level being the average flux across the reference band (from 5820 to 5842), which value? 5927.21 AA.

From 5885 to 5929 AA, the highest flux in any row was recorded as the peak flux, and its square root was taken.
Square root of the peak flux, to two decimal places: 3.90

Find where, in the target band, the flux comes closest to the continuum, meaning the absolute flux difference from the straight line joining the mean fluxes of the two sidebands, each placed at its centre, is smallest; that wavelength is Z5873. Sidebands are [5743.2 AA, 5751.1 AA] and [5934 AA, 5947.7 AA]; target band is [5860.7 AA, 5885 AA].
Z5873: 5880.99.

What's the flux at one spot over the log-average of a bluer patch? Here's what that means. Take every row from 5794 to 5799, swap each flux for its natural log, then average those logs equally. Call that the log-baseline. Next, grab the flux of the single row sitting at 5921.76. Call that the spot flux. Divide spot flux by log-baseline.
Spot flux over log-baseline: 5.30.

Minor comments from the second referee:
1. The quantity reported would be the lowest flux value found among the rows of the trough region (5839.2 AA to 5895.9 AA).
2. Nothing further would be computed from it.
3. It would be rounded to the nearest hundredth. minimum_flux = 11.53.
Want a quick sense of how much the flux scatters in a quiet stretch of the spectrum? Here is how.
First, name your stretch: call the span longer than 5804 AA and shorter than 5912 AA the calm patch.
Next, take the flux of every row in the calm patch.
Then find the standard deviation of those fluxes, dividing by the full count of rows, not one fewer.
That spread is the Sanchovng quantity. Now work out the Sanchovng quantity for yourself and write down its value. 1.0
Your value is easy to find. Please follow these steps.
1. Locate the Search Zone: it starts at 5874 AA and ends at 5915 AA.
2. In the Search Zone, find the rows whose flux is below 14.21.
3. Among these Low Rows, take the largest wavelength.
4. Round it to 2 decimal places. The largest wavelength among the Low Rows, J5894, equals 5913.58 AA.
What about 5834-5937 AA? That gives 5919.03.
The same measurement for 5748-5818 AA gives 5792.29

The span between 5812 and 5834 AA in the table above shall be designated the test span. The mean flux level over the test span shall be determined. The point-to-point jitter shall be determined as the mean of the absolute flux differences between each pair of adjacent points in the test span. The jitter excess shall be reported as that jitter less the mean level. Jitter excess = -14.8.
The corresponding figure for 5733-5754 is -14.1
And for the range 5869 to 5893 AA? -13.3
